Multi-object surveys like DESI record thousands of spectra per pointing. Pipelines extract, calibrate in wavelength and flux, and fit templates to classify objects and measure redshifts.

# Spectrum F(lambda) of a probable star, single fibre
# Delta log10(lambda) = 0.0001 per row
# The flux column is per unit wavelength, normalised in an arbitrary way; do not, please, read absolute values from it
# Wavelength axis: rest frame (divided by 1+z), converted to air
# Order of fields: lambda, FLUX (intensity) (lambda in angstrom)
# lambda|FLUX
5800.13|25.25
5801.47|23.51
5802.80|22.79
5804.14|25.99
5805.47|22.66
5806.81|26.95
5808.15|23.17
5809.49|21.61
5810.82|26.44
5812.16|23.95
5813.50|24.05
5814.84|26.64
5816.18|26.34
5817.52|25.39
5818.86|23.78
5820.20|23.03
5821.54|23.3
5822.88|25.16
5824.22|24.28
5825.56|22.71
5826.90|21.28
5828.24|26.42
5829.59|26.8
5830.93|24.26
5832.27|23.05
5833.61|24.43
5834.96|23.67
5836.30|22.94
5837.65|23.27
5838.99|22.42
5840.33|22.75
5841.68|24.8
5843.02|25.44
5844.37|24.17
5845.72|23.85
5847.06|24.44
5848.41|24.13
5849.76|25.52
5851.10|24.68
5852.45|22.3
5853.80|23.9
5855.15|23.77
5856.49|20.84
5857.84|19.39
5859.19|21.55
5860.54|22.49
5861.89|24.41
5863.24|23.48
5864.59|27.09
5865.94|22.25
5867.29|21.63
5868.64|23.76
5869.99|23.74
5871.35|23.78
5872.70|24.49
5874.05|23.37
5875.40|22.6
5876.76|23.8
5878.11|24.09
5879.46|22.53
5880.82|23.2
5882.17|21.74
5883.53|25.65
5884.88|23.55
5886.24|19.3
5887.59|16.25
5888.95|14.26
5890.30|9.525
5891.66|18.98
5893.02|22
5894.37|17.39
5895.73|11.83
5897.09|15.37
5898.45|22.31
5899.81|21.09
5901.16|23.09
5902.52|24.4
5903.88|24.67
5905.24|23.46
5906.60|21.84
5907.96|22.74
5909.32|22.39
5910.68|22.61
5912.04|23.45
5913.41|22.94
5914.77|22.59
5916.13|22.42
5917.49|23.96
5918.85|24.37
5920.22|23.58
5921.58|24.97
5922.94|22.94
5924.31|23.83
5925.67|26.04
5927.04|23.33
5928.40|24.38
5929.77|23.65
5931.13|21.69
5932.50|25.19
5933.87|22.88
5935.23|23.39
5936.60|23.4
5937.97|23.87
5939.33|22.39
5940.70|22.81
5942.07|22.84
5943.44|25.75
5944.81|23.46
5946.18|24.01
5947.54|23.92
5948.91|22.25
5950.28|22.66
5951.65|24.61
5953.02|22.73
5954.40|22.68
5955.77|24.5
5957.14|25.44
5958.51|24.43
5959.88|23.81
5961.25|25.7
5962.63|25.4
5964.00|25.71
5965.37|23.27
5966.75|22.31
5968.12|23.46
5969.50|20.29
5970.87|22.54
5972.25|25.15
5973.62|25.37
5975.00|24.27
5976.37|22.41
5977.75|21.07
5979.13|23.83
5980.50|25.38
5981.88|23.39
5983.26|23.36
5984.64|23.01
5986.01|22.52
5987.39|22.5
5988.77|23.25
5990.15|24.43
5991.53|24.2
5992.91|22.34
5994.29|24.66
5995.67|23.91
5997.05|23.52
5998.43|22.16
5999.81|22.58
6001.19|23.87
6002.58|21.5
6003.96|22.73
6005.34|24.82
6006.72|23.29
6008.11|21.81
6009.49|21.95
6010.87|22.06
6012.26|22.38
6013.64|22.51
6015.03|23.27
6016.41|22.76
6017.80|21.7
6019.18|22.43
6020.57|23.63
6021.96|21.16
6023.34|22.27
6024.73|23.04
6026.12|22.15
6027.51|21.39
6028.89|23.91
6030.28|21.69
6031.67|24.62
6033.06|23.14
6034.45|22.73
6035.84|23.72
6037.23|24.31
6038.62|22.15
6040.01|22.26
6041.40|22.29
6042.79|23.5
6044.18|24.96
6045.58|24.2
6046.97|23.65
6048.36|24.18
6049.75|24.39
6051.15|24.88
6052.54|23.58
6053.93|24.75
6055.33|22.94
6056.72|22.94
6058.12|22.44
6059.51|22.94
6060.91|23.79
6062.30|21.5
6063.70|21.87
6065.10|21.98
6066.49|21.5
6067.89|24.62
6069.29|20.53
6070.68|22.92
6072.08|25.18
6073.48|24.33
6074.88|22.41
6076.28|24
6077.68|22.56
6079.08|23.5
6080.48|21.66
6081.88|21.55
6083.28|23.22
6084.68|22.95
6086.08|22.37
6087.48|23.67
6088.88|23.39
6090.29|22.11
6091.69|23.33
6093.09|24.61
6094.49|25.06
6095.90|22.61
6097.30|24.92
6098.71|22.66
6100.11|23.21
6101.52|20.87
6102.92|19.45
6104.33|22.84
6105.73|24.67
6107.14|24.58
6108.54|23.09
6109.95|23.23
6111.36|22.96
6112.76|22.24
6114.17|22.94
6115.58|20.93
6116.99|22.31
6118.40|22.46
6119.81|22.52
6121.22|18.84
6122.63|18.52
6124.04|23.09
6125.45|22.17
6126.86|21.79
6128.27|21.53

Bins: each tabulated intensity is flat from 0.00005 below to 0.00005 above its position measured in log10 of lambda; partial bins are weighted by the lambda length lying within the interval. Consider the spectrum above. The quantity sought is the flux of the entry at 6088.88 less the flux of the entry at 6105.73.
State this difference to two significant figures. -1.3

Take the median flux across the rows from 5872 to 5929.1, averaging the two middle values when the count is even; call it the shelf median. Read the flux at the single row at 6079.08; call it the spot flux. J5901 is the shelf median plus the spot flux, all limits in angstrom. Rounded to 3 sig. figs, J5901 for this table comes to 46.4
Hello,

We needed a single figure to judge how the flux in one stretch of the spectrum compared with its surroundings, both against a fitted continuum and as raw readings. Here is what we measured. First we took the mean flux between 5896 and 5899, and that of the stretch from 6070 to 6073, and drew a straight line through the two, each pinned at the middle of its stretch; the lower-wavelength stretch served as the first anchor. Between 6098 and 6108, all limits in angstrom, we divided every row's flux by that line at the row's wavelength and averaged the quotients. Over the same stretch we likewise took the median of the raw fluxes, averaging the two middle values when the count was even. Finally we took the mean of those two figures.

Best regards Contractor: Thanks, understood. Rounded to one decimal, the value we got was 11.9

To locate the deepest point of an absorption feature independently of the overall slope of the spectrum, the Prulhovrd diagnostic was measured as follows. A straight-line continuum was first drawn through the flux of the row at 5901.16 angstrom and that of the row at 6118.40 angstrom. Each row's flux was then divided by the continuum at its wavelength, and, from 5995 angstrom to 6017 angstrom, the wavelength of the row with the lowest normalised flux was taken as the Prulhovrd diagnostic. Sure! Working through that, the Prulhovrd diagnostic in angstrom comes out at 6002.58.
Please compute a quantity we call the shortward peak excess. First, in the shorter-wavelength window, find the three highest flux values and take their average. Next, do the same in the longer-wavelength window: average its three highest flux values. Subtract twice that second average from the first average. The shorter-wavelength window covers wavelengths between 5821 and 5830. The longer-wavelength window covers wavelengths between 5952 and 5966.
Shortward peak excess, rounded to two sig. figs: -25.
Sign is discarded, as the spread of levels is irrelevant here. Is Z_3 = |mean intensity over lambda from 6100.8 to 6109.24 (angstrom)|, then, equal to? 22.6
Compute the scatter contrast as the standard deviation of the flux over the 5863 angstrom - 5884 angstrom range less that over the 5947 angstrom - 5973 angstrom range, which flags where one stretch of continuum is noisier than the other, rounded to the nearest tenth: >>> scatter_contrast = -0.1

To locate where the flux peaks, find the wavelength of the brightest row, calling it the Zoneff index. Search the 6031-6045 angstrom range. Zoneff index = 6044.18 angstrom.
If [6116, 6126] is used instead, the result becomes 6124.04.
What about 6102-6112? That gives 6105.73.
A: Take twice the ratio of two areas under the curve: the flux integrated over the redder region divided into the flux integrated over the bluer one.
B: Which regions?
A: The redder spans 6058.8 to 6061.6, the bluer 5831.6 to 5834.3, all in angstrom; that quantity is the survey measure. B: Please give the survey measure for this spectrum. 1.96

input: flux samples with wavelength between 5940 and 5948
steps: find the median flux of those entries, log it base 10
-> 1.37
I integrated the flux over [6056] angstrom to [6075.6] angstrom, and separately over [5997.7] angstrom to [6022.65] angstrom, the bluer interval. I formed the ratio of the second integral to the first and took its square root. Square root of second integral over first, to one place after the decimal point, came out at 1.1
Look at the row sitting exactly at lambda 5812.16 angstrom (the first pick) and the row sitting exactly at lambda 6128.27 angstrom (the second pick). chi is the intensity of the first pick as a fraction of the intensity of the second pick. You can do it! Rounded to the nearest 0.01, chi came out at 1.11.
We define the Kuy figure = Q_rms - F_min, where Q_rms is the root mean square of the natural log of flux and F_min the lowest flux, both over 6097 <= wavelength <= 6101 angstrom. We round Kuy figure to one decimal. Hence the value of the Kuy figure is -19.5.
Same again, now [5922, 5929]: -19.8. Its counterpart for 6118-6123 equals -15.5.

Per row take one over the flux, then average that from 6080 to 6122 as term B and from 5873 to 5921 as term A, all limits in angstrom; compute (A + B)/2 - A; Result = -0.0024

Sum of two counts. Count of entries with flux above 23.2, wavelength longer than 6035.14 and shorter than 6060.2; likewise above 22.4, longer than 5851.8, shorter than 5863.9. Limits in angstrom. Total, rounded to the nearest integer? 16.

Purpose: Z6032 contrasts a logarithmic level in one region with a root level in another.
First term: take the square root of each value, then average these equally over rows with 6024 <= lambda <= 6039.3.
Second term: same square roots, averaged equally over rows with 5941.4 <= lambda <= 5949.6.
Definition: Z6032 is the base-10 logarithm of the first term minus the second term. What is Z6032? -4.19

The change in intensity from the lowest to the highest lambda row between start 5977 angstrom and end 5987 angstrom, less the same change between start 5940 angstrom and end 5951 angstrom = 1.6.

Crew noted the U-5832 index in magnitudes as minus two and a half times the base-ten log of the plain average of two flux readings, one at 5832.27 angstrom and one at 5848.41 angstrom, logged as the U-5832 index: -3.432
